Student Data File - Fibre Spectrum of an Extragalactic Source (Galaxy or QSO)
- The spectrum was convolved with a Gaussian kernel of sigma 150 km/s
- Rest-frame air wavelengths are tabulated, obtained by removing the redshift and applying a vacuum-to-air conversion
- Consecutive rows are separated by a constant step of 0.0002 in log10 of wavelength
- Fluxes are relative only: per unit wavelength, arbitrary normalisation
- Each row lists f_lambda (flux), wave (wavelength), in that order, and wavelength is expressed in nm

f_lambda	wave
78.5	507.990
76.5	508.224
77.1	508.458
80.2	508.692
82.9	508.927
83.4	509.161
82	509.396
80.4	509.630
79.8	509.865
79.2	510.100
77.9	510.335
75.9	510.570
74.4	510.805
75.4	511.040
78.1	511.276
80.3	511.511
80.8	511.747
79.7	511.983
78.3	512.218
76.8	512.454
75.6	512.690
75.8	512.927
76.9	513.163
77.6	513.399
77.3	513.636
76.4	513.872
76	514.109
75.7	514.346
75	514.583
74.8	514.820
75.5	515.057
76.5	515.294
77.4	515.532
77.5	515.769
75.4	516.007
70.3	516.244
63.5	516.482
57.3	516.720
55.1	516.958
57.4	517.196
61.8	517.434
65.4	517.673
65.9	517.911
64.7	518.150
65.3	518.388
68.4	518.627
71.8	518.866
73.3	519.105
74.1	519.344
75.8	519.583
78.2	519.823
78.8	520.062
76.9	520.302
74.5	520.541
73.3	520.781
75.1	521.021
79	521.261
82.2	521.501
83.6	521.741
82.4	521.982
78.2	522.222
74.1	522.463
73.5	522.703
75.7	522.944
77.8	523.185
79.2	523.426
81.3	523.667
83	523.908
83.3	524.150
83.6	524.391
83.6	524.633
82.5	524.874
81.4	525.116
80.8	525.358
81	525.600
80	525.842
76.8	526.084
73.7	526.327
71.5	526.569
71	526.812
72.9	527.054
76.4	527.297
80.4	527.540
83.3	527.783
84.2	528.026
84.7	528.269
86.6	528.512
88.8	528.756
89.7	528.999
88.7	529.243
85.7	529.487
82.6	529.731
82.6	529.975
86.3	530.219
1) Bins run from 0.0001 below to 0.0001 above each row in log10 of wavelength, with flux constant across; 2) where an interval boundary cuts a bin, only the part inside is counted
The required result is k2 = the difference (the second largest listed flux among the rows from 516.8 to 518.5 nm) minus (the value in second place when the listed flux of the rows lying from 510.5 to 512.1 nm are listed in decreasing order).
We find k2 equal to -15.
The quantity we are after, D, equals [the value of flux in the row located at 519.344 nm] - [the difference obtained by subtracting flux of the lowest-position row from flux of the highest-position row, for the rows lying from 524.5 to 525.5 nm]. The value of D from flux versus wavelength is 77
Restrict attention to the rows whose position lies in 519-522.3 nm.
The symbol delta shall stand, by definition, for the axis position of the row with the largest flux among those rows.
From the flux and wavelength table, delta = 521.741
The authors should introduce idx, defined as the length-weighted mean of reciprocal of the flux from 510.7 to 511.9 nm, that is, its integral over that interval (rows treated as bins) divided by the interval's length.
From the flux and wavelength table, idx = 0.0128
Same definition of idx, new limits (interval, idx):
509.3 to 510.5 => 0.0126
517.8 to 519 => 0.0149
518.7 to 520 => 0.0134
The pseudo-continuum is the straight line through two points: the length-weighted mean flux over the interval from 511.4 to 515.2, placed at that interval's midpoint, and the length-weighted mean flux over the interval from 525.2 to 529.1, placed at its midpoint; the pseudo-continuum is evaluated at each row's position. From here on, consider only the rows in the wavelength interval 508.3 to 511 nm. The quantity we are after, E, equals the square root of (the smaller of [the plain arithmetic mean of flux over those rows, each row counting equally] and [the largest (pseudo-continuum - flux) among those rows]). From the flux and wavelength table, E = 1.44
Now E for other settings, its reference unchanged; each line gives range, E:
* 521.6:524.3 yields 2.37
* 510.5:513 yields 1.44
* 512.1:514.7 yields 1.52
